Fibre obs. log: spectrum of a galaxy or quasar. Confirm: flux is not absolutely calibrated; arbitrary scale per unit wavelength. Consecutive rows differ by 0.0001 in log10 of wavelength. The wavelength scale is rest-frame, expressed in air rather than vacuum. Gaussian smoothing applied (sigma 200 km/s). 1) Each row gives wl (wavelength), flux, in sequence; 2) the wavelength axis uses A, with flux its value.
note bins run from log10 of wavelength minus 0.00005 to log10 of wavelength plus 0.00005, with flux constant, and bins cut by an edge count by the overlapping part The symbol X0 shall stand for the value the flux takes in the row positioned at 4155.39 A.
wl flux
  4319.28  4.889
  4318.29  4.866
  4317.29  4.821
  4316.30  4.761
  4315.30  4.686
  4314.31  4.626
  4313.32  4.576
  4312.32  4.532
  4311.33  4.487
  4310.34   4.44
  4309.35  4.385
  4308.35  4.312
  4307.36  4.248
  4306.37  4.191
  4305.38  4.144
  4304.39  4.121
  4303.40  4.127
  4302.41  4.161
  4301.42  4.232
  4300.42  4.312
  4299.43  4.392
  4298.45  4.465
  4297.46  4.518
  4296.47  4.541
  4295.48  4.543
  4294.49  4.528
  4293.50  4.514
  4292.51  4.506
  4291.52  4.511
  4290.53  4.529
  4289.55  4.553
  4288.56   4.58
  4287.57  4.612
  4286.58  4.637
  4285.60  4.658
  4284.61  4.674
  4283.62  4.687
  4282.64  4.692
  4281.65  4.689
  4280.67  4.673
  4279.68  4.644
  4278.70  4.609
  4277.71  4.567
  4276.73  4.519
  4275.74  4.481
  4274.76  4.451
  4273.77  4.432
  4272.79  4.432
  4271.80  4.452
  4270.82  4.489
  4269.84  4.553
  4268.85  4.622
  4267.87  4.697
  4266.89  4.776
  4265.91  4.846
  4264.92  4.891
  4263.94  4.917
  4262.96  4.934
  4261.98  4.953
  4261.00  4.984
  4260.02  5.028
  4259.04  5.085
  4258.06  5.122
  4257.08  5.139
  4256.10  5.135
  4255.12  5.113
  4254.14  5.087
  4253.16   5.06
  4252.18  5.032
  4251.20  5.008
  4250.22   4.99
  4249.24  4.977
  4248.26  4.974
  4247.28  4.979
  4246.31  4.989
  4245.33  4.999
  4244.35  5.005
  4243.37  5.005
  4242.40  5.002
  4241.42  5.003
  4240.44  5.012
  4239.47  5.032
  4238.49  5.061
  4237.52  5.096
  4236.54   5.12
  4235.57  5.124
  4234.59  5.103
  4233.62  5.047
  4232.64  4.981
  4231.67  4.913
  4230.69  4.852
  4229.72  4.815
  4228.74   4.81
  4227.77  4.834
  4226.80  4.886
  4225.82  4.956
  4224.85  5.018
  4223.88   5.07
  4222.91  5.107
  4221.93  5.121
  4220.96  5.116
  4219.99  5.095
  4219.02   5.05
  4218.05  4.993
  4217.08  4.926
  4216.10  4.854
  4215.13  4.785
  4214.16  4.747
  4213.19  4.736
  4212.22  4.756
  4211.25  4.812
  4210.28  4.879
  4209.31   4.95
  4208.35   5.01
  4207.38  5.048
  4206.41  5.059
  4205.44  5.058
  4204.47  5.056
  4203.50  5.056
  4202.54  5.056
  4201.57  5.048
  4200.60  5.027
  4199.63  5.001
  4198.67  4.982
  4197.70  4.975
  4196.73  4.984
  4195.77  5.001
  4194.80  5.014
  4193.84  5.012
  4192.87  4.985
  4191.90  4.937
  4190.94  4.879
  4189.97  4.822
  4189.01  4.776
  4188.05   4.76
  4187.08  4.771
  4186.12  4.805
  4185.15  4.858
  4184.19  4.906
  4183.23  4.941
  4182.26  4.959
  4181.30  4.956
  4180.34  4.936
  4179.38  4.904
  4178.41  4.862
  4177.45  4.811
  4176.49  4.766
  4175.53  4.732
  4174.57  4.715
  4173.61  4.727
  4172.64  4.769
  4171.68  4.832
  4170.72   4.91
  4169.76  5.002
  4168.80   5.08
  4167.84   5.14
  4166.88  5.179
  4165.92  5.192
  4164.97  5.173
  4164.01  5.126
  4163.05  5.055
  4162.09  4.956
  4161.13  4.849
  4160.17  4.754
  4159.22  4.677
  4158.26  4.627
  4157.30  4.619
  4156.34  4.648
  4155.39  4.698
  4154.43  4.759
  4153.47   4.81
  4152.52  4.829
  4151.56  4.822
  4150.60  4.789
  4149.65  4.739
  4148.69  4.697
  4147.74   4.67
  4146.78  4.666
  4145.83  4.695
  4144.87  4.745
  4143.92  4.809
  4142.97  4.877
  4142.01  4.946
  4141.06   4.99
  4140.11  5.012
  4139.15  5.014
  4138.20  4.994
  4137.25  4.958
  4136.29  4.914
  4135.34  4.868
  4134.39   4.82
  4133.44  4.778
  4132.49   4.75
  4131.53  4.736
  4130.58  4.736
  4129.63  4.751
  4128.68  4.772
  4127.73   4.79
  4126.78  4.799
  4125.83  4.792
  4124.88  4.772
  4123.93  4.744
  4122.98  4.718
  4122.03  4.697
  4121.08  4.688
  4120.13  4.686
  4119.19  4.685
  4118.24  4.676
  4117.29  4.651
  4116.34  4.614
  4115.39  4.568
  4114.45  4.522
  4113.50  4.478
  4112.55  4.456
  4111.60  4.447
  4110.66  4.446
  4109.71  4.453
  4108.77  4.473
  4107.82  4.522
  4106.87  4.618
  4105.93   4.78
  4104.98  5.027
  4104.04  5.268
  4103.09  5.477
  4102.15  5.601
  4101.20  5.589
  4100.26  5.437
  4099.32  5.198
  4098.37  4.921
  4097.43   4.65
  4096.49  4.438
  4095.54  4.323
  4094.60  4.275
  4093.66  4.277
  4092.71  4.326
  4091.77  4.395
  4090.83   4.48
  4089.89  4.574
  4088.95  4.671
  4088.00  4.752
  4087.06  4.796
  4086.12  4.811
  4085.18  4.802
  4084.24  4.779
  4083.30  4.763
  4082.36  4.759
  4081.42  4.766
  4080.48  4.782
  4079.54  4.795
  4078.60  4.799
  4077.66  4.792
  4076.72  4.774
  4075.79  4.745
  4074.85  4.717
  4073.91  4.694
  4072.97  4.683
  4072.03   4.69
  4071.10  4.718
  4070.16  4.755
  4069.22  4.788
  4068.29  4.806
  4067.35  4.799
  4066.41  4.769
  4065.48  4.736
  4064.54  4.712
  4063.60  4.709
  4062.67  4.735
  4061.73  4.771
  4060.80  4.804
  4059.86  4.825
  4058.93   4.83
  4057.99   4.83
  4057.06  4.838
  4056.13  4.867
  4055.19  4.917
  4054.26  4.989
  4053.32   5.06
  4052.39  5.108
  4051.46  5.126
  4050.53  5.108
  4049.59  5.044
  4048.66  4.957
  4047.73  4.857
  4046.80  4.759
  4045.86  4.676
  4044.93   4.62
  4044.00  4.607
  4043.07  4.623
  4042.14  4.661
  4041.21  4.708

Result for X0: 4.698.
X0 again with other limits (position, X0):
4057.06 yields 4.838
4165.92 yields 5.192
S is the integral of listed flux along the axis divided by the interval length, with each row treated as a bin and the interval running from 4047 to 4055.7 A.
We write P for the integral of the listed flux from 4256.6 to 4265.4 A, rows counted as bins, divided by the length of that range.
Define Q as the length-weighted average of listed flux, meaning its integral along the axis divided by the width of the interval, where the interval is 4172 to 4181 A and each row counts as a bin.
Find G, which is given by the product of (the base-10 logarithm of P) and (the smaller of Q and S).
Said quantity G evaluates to 3.36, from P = 5.01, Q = 4.80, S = 5.01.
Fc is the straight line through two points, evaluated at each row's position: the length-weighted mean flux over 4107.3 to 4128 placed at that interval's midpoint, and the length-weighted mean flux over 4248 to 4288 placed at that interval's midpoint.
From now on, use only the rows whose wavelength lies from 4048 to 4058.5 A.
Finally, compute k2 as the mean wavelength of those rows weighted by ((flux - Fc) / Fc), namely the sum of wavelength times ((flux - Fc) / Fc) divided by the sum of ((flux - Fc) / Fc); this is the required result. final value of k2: 4052.8 A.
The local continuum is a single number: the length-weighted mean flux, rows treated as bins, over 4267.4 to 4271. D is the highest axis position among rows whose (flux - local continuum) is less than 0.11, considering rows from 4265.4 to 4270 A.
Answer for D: 4269.84 A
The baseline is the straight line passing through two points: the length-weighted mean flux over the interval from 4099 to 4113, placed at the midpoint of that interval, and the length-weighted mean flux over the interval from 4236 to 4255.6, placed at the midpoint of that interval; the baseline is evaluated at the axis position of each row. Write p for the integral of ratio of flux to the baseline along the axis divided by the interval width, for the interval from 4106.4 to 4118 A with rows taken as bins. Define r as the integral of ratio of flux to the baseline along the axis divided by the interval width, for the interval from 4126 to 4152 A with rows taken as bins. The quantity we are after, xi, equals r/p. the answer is 1.06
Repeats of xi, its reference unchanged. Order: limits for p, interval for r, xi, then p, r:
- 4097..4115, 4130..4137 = 0.98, 0.99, 0.972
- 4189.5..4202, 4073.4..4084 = 0.98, 1.00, 0.972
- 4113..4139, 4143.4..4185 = 1.02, 0.96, 0.977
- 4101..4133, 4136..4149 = 1.02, 0.96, 0.982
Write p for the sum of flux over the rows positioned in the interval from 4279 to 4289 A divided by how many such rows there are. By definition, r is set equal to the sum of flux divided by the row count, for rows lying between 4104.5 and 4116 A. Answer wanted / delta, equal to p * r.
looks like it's 21.3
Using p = 4.65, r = 4.57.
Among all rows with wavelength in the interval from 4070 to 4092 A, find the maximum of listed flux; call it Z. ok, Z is 4.811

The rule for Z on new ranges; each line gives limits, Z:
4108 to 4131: 4.799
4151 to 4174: 5.192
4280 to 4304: 4.692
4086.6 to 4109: 5.601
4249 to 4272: 5.139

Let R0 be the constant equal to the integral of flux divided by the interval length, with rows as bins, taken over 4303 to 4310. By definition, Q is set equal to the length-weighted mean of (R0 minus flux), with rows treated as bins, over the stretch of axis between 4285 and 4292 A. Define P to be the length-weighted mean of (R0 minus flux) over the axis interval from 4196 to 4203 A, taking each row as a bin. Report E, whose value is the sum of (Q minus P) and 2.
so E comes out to 2.43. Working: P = -0.78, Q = -0.4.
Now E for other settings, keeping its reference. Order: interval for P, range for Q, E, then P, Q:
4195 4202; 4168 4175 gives 2.13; -0.78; -0.6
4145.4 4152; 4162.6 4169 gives 1.59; -0.50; -0.9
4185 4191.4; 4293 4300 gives 2.31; -0.58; -0.3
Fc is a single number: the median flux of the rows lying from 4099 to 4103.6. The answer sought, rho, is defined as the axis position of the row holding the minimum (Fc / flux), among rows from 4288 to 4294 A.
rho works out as 4288.56 A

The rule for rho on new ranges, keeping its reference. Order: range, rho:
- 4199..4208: 4206.41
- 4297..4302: 4297.46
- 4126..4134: 4126.78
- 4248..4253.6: 4253.16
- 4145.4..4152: 4151.56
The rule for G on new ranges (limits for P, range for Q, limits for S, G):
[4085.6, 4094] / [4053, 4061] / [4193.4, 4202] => 3.22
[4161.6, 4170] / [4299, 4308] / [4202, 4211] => 2.98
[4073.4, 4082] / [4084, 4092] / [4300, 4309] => 2.85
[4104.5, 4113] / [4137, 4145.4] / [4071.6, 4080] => 3.14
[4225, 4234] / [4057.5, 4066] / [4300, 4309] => 2.90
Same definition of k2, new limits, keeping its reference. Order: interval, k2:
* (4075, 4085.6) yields 4080.5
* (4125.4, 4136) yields 4130.7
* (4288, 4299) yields 4293.7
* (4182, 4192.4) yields 4186.6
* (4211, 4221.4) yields 4218.4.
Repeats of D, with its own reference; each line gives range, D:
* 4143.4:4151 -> 4148.69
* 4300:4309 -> 4308.35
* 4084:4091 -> 4090.83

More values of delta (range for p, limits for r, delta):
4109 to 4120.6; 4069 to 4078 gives 21.6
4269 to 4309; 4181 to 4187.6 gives 21.9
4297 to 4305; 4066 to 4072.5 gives 20.4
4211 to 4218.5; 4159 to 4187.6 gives 23.7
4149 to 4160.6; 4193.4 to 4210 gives 23.7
